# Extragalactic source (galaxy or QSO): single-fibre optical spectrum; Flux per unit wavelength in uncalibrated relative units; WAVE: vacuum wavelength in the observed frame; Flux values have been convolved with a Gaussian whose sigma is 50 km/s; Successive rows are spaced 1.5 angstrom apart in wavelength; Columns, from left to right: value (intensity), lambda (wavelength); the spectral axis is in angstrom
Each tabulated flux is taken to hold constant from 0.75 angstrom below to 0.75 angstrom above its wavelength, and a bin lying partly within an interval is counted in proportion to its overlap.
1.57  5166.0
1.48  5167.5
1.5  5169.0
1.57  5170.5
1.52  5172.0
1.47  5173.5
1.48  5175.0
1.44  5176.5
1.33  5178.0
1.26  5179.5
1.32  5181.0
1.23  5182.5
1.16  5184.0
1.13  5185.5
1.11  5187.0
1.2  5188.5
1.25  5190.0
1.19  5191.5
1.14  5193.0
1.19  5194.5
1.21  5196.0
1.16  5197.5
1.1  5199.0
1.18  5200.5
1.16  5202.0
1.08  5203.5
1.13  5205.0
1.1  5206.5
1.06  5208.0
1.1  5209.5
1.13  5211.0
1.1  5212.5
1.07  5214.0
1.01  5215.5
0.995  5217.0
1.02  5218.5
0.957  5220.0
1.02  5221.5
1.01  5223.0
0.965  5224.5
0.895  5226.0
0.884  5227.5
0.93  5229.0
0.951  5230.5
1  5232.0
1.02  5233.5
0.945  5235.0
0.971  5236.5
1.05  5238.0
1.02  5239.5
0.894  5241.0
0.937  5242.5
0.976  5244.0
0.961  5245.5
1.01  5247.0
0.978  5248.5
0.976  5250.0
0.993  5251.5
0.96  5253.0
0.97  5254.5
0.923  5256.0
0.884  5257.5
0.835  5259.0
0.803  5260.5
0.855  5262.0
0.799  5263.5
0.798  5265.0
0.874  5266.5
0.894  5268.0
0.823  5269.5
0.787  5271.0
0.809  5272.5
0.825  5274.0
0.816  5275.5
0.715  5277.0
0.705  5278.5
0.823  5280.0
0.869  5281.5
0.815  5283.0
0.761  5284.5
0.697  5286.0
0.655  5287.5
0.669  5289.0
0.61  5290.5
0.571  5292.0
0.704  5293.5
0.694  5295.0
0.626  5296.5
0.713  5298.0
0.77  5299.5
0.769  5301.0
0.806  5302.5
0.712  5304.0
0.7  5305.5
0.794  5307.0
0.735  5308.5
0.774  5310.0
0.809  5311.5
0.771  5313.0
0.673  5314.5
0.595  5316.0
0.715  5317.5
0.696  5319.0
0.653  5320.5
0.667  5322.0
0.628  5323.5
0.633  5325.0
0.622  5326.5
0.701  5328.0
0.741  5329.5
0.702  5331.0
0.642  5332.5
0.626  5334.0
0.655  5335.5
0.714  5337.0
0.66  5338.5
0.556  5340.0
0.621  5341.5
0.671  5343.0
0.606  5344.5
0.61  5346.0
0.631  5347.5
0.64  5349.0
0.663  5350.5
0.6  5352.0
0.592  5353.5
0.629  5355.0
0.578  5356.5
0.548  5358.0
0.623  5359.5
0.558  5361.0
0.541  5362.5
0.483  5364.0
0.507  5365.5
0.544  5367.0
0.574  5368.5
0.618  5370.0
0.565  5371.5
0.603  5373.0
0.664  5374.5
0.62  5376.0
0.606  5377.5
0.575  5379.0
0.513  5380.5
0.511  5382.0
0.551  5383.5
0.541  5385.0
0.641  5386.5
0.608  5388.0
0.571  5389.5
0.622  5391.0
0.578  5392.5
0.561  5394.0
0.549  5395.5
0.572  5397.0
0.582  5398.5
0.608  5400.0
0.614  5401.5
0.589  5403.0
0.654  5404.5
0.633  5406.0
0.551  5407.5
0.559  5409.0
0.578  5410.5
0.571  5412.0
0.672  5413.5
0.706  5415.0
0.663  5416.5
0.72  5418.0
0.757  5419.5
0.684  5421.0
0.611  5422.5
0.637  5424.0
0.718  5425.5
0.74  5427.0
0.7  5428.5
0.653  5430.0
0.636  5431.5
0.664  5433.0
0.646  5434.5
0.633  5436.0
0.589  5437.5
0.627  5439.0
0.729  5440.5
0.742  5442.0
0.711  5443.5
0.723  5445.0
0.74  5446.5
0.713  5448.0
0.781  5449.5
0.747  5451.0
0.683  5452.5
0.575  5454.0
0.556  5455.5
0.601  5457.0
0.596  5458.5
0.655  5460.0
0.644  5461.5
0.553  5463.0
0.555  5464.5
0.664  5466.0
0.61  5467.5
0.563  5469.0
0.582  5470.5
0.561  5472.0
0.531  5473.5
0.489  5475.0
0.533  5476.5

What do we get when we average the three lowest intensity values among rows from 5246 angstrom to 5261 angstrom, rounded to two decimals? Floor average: 0.84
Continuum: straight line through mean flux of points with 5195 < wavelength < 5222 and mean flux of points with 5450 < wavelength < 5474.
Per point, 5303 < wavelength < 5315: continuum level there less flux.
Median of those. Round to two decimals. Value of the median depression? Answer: 0.14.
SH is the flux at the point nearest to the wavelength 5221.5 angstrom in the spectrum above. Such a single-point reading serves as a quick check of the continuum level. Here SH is 1.02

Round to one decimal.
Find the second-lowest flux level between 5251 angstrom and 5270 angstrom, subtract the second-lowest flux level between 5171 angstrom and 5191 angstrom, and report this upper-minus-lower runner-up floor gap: -0.3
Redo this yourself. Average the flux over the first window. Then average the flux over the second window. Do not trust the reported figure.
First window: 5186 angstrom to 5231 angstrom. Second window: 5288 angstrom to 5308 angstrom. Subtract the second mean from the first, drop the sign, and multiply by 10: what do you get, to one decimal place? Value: 3.7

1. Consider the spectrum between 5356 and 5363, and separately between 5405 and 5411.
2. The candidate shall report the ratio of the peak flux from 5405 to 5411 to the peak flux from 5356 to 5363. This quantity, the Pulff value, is 1.02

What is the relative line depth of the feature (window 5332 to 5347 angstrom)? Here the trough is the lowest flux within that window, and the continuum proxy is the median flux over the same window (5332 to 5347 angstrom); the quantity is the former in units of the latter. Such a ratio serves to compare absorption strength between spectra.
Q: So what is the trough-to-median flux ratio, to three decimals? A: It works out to 0.877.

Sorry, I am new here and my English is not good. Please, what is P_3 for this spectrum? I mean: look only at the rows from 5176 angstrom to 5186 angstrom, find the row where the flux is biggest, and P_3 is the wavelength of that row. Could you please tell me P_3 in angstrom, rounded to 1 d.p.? 5176.5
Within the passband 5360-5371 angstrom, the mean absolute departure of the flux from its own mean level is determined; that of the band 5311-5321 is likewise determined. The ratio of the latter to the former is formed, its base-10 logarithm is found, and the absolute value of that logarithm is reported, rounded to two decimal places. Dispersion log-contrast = 0.23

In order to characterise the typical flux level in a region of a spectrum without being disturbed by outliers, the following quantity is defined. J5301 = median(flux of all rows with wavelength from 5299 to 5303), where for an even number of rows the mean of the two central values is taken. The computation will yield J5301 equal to 0.77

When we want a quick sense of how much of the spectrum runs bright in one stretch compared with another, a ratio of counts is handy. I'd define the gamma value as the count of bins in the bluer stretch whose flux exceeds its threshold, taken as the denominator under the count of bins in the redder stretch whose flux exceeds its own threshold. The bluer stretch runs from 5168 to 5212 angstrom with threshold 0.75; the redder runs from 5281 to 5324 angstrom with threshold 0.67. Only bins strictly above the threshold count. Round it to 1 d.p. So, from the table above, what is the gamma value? 0.7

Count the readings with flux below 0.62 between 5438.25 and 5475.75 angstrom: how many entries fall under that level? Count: 12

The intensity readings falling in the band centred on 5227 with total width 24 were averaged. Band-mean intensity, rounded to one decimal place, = 1.0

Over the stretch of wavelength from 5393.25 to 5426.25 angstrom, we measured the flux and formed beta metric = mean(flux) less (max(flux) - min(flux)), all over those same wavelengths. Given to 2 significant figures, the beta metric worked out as 0.42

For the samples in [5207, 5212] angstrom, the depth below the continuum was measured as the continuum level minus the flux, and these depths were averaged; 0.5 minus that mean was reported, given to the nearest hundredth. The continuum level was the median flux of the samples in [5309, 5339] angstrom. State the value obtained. 0.93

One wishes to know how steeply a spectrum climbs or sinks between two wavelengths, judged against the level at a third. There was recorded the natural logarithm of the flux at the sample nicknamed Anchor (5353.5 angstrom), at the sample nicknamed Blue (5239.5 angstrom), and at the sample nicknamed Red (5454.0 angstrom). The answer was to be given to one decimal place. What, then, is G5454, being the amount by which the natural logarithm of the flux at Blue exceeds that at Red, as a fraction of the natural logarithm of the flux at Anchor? -1.1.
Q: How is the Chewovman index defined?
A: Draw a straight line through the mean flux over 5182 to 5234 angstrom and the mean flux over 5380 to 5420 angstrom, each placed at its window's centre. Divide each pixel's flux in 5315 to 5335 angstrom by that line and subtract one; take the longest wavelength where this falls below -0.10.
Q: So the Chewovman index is 5334.0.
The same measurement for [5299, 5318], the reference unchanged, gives 5317.5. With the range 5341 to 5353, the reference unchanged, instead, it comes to 5352.0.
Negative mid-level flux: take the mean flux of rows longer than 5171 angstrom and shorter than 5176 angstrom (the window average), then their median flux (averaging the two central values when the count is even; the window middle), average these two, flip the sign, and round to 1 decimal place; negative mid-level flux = -1.5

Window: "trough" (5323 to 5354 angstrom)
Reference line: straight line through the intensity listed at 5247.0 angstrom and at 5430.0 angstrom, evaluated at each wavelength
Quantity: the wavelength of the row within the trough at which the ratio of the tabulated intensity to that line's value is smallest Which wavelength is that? 5340.0 angstrom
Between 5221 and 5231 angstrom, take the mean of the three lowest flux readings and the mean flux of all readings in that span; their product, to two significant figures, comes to 0.86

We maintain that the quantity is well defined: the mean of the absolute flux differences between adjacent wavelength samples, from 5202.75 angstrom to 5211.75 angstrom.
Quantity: 0.038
